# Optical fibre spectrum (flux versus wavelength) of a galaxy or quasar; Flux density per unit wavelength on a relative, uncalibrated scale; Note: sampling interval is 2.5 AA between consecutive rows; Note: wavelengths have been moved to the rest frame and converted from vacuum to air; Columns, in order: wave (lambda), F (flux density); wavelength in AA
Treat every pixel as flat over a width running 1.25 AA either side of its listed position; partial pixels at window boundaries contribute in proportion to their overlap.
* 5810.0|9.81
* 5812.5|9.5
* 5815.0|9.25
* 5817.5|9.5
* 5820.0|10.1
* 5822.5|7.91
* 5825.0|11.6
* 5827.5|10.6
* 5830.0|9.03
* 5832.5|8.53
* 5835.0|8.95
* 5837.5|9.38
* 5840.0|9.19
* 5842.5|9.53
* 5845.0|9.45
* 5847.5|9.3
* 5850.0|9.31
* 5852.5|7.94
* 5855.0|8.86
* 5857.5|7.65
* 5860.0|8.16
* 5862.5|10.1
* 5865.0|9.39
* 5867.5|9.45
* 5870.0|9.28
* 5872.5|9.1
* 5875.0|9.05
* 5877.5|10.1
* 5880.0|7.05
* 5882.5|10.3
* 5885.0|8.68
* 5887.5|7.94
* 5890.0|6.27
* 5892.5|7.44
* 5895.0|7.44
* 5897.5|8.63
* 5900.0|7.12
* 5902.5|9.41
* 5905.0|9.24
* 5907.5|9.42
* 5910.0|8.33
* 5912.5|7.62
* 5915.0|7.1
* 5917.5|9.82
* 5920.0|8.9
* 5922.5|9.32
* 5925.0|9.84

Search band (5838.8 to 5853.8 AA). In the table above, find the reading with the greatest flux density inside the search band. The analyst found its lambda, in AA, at 5842.5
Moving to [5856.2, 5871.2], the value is 5862.5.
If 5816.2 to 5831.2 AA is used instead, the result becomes 5825.0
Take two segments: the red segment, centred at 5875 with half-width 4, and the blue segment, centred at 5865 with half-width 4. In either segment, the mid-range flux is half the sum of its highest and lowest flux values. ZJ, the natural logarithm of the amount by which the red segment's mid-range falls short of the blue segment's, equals -1.77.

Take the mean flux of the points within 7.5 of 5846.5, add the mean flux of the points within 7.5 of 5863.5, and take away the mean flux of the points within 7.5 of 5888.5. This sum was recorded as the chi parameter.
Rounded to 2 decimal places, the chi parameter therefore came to 10.11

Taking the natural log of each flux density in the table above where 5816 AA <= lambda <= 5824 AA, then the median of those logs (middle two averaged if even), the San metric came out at 2.25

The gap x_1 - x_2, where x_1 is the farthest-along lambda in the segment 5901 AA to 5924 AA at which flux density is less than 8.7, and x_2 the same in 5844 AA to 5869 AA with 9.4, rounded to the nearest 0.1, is 50.0 AA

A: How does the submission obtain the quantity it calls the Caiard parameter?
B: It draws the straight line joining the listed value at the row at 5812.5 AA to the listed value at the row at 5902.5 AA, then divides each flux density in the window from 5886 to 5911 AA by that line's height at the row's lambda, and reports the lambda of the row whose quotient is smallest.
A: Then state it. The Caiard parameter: 5890.0 AA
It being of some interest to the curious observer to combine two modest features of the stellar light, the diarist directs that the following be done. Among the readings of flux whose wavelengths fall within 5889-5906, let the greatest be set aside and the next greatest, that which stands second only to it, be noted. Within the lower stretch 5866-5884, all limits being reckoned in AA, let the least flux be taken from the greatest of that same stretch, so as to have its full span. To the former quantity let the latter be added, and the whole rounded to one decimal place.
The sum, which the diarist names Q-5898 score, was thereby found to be 12.5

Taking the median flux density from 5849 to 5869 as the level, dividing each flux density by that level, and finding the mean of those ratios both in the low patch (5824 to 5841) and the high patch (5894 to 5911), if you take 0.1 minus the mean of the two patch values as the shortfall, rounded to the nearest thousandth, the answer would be -0.897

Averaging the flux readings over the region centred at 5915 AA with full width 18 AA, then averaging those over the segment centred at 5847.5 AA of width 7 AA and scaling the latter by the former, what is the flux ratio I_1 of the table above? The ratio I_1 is 1.08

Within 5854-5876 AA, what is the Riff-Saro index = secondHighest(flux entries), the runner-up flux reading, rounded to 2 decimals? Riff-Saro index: 9.45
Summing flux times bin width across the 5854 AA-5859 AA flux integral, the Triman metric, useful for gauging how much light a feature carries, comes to 41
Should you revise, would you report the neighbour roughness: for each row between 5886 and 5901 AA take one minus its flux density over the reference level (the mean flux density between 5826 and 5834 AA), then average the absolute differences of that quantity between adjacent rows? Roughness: 0.12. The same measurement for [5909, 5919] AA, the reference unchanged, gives 0.14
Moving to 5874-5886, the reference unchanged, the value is 0.24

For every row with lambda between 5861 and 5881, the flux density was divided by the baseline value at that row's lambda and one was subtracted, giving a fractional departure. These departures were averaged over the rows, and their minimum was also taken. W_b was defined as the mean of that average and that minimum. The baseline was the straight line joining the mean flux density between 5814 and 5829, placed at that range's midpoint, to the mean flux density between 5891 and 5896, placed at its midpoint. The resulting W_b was 0.01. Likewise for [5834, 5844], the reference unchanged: -0.02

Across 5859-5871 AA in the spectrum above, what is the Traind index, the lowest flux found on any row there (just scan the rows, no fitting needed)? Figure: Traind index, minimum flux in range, 8.16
